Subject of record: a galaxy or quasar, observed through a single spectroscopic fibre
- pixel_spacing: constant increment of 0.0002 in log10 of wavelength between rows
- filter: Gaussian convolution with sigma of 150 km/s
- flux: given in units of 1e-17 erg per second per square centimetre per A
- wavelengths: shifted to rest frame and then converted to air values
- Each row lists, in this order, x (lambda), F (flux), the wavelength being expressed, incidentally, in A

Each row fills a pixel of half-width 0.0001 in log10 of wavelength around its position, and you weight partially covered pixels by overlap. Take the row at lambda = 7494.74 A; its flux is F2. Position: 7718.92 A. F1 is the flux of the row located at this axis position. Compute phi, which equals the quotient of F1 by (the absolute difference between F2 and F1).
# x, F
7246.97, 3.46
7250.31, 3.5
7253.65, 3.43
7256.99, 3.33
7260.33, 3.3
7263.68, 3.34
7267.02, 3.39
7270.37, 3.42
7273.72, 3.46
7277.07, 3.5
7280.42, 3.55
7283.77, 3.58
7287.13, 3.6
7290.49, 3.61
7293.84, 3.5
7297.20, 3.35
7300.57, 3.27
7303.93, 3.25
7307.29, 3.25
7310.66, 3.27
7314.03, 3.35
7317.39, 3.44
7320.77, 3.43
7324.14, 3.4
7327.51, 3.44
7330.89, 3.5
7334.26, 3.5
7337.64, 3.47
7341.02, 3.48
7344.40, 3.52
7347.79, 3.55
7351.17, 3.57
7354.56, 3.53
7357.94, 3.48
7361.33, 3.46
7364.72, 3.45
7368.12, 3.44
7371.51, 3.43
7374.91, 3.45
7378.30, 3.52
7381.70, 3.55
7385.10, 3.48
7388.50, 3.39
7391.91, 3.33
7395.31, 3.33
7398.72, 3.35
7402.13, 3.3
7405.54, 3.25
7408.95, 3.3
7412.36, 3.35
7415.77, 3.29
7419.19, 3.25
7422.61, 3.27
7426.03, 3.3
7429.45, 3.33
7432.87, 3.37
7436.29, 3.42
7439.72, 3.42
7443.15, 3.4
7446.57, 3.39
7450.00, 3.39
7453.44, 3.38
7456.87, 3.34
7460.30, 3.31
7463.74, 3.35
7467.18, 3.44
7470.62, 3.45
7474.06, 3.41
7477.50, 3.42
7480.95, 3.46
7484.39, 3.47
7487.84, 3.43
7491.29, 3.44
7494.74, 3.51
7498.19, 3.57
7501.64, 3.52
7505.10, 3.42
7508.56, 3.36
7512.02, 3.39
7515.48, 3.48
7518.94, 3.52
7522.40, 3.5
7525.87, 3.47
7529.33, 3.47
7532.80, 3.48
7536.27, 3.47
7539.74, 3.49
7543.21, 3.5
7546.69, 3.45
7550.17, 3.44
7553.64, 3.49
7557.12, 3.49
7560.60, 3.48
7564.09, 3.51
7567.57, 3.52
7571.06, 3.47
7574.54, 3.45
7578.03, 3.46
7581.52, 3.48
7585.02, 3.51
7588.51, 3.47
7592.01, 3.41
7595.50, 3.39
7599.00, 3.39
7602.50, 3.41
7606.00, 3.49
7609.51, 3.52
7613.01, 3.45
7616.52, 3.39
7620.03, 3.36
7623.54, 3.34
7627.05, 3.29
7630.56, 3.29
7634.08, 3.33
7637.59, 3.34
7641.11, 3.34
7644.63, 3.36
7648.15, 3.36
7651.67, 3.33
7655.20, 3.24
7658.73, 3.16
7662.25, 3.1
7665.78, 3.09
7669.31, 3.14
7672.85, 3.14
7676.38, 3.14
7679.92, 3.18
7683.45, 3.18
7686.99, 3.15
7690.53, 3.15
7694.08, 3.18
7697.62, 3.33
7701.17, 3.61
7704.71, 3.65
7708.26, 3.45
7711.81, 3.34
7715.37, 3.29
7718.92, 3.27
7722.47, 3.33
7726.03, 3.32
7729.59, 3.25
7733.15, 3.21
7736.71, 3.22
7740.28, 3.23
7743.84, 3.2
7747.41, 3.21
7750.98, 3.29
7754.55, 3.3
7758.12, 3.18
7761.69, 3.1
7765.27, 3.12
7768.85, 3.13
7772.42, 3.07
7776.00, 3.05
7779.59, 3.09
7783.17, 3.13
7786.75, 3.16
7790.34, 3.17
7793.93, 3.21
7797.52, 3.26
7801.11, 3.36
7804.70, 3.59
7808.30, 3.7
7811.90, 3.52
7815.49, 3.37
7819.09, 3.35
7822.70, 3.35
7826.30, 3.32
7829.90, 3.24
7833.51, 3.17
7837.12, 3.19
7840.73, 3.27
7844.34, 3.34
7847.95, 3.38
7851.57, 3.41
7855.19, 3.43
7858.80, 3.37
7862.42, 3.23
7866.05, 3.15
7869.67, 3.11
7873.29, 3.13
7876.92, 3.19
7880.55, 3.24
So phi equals 14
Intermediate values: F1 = 3.27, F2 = 3.51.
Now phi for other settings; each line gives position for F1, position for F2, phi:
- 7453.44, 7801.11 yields 169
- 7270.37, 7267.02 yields 114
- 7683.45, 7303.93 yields 45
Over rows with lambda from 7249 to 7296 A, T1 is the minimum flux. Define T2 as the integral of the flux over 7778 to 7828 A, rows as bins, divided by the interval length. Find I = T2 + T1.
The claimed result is 6.63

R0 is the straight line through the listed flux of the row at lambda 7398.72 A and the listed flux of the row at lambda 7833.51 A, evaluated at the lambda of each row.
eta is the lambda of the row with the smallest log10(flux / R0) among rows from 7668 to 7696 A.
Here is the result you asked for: 7669.31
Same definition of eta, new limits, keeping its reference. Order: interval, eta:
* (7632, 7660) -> 7658.73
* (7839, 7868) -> 7866.05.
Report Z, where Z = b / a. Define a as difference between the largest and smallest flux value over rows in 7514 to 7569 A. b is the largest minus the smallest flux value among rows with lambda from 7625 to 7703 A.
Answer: 6.5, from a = 0.08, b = 0.52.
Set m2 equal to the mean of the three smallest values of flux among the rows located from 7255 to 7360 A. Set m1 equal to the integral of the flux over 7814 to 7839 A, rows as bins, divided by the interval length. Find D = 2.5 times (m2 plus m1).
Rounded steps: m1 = 3.28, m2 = 3.26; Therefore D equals 16.35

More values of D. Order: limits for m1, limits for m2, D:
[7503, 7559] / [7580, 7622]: 17.11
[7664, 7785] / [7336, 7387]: 16.67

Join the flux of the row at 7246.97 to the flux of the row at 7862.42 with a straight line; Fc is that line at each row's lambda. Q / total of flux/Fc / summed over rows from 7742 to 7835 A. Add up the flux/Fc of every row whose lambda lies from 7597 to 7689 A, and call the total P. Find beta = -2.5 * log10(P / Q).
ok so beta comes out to 0.007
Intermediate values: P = 25.8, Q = 26.0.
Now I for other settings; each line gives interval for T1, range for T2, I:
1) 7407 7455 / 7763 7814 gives 6.50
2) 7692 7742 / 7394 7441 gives 6.50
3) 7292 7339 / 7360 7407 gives 6.66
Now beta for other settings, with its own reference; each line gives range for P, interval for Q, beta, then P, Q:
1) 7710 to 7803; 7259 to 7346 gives 0.017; 25.5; 25.9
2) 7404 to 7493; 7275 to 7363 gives 0.012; 25.9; 26.2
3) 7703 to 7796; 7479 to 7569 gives 0.052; 25.7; 26.9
